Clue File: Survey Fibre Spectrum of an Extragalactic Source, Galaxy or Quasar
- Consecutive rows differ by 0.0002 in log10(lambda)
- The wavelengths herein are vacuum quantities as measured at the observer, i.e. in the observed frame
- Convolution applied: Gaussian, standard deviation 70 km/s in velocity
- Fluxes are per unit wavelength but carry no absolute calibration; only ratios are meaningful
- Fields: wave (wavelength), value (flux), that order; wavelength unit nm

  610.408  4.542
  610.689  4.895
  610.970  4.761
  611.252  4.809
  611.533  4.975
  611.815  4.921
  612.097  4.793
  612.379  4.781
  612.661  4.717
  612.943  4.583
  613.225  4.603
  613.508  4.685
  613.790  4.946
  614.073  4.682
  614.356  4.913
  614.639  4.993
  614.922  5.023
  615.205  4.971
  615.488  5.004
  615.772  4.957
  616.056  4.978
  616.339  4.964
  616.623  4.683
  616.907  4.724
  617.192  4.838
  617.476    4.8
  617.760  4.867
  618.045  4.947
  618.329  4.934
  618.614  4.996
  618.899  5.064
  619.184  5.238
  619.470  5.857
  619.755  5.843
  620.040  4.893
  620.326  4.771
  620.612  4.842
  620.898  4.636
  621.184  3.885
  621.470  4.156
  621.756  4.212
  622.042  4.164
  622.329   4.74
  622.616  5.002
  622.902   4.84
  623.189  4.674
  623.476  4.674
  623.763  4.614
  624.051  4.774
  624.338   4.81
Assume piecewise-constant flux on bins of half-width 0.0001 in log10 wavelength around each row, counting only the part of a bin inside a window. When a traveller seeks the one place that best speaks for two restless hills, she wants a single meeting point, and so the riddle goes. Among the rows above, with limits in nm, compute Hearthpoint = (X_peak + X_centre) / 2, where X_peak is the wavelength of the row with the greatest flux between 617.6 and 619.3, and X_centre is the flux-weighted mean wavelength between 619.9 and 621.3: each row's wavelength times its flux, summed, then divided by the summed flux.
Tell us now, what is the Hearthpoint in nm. 619.88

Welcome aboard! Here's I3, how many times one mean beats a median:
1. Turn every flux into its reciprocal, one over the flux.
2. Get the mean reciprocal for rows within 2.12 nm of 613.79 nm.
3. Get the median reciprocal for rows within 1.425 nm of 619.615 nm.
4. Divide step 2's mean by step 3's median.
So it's 1.03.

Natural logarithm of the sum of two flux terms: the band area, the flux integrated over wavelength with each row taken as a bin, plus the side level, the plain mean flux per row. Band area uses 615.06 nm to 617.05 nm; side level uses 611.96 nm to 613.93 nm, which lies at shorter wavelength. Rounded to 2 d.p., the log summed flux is 2.67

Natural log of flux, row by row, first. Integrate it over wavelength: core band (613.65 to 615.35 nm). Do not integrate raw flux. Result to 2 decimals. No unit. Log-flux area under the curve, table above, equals 2.71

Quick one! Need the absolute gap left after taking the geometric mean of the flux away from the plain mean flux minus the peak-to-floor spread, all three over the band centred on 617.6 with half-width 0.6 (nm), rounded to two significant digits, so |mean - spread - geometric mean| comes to 0.15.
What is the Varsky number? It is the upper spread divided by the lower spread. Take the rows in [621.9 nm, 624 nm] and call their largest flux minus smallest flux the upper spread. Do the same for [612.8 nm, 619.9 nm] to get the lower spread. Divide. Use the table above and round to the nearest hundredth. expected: 0.66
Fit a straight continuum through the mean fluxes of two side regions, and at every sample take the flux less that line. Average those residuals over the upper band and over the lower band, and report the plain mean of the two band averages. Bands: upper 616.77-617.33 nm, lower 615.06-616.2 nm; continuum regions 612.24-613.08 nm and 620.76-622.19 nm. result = 0.39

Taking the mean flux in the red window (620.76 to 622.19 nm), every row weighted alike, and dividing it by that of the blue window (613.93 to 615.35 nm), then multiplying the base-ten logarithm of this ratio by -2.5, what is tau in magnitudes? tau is 0.17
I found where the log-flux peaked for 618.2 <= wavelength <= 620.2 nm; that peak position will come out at 619.470 nm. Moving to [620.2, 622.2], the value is 620.612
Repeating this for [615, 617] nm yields 615.488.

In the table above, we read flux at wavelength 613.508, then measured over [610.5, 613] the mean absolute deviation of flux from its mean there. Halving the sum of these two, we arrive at 2.39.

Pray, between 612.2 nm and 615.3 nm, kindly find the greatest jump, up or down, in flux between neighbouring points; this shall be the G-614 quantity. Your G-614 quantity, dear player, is 0.3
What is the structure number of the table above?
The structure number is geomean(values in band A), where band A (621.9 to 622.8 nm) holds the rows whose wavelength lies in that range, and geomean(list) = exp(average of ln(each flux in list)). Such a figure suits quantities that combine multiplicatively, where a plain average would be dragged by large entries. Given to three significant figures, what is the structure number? 4.62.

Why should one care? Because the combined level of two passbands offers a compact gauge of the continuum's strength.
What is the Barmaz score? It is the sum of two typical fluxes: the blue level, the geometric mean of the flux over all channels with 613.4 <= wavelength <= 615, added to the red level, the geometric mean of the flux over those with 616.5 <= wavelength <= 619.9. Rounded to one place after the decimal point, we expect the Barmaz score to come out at 9.9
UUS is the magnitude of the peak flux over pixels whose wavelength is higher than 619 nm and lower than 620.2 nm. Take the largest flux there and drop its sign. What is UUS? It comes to 5.86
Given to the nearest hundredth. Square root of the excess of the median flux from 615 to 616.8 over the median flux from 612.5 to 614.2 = 0.53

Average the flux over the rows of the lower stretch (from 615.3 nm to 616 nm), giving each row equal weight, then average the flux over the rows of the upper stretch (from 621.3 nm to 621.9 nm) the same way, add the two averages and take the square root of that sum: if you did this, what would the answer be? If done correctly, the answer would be 3.03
